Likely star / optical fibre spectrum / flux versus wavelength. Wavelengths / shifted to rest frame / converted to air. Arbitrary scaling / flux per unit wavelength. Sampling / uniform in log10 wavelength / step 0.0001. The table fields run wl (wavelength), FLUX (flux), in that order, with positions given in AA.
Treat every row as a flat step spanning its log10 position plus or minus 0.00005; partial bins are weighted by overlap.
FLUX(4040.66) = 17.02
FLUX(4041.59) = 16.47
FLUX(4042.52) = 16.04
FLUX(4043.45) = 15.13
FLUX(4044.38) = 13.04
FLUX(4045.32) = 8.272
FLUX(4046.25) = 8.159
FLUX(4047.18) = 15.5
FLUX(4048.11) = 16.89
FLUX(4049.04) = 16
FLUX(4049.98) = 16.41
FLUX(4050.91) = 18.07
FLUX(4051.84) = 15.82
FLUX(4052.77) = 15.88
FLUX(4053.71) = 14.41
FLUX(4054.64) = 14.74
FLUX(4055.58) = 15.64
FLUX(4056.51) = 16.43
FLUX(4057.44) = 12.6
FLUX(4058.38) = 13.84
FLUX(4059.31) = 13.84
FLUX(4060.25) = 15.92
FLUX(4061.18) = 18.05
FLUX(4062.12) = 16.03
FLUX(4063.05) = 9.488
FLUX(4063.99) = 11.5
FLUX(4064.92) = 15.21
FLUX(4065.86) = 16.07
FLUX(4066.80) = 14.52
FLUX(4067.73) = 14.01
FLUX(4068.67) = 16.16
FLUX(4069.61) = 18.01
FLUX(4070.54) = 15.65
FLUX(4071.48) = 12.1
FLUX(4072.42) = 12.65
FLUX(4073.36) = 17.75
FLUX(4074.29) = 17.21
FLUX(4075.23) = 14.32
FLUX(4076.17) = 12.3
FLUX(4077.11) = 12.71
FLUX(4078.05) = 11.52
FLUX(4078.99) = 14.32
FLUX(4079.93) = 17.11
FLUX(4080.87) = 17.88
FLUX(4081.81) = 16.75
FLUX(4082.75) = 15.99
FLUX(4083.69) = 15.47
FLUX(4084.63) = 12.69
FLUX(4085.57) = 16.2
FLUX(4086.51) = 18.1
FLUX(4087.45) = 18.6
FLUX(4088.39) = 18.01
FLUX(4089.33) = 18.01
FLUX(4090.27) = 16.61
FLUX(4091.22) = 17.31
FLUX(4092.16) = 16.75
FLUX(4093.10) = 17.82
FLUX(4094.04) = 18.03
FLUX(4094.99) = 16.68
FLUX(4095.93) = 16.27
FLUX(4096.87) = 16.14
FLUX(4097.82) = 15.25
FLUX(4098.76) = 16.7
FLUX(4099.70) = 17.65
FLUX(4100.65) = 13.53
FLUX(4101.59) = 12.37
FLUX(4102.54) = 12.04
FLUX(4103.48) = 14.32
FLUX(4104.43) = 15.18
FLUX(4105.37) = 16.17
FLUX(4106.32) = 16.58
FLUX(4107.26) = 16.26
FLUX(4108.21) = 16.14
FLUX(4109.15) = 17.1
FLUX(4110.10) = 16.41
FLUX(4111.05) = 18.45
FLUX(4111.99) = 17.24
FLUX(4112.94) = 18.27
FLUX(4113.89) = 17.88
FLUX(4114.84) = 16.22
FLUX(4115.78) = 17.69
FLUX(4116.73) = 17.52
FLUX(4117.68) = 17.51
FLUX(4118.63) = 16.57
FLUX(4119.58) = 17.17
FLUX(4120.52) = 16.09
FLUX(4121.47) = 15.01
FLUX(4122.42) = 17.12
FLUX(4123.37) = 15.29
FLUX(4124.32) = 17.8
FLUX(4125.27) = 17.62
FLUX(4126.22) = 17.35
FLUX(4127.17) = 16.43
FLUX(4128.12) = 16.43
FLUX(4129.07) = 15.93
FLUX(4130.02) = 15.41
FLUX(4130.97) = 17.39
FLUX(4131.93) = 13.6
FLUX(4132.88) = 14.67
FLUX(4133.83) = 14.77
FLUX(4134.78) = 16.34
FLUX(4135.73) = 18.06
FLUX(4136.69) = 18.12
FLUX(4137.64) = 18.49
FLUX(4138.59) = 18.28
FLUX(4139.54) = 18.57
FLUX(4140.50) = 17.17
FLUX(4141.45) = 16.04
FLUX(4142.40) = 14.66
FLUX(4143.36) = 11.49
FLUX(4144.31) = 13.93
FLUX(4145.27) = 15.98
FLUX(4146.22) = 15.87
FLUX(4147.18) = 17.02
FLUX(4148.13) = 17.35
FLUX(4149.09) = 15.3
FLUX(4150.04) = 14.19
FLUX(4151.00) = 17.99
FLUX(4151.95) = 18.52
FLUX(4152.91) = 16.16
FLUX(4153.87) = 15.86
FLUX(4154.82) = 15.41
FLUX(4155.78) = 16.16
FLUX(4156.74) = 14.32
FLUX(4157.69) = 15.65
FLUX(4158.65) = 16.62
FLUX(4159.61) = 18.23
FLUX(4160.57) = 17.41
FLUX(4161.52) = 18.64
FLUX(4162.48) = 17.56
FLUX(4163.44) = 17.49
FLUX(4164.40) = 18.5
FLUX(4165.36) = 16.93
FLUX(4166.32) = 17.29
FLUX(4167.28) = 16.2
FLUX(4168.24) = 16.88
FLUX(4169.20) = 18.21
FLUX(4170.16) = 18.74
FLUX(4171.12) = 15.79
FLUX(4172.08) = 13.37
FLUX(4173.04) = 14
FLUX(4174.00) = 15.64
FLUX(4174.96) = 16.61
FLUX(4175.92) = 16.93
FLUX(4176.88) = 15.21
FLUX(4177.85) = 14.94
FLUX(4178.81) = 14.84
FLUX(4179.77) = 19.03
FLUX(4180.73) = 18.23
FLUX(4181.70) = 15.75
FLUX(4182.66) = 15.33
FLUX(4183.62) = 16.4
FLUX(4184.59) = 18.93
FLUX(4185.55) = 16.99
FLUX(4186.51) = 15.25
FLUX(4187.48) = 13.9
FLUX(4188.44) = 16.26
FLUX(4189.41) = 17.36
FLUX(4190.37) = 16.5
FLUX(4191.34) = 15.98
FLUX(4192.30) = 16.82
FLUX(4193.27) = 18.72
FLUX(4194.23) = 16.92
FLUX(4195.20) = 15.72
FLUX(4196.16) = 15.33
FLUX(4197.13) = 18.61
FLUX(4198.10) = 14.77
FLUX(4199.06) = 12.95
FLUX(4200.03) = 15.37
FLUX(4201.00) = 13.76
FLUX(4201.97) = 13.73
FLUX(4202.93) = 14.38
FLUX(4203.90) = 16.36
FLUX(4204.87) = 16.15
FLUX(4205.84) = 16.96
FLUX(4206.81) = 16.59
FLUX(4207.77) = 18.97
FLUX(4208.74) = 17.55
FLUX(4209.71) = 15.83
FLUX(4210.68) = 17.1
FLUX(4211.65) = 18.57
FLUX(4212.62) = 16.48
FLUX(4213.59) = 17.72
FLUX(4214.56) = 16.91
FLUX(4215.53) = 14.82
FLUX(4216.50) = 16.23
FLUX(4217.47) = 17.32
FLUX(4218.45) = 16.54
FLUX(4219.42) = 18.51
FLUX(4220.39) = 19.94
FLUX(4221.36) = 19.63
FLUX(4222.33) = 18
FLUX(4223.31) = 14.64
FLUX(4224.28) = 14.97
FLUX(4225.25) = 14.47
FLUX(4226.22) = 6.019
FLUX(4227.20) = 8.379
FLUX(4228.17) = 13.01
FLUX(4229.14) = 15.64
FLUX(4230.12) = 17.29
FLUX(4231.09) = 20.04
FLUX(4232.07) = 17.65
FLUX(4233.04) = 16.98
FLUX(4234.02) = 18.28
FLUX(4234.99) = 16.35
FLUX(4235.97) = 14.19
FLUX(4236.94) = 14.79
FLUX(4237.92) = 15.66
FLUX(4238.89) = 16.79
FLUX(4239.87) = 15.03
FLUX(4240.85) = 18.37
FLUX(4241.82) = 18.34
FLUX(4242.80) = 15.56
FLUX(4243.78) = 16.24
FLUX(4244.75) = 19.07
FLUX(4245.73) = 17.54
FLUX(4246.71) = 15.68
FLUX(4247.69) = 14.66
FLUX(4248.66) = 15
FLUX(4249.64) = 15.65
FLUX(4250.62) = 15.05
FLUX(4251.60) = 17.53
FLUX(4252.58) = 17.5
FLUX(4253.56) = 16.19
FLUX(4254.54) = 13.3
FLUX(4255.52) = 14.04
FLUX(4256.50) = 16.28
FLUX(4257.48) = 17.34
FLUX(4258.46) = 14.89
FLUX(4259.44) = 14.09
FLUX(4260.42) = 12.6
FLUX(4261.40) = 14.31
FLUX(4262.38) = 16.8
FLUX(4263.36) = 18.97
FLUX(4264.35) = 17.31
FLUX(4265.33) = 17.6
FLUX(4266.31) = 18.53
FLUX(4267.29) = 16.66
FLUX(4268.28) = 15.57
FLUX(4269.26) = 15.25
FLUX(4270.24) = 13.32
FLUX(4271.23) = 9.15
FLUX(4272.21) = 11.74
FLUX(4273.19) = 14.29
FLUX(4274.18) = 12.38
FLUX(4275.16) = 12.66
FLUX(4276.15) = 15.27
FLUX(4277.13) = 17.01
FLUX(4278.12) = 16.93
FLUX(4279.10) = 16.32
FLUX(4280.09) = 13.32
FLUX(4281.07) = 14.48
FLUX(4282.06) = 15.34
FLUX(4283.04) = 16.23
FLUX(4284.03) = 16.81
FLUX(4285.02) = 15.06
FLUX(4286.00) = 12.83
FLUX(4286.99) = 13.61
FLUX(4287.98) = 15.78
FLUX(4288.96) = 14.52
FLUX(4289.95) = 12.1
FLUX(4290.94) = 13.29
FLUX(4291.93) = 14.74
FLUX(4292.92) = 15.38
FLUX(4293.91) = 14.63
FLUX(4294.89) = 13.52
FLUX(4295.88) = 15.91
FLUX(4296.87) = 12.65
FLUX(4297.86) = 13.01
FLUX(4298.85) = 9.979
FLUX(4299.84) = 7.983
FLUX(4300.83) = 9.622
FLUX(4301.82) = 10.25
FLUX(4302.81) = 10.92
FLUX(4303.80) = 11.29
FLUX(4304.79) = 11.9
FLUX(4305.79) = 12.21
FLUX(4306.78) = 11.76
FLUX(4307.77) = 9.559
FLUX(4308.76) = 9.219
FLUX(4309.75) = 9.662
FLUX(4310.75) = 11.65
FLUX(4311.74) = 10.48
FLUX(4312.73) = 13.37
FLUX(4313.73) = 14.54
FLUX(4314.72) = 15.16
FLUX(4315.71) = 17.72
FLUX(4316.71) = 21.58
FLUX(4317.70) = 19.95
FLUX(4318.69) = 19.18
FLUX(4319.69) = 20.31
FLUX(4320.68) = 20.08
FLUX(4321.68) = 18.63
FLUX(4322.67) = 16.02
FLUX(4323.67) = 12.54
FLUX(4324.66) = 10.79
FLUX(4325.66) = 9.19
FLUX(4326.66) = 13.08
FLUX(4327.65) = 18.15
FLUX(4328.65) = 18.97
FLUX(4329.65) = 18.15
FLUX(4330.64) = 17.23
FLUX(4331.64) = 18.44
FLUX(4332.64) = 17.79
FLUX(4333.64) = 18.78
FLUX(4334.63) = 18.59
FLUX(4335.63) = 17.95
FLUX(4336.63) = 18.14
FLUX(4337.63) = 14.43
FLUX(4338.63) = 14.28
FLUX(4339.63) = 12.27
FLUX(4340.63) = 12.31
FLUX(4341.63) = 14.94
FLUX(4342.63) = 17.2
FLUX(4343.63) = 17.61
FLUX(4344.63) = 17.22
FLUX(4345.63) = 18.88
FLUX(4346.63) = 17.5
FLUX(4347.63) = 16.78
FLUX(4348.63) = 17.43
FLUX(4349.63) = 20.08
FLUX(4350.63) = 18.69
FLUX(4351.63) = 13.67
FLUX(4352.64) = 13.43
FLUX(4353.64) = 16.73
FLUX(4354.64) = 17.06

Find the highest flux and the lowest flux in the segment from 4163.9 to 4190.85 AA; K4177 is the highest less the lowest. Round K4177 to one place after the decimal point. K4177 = 5.7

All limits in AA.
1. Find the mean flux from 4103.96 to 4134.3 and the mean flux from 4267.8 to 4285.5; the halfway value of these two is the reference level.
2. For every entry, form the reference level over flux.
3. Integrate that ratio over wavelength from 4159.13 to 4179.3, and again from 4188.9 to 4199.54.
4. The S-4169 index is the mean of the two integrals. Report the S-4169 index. 15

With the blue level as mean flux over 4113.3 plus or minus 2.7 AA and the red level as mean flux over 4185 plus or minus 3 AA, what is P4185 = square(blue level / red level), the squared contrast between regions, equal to 1.19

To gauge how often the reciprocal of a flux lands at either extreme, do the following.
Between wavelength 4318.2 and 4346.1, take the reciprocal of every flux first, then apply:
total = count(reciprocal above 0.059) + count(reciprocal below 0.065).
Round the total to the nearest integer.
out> 29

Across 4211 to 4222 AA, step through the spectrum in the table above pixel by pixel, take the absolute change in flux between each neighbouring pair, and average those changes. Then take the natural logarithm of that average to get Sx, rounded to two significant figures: 0.28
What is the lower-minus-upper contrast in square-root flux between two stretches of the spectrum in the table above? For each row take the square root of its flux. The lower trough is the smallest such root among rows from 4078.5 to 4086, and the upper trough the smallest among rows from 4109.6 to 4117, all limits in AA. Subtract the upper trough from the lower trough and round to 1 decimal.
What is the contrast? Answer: -0.5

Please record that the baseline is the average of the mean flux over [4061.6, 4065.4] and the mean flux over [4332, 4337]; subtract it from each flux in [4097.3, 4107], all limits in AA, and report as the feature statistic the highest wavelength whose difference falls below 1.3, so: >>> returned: 4106.32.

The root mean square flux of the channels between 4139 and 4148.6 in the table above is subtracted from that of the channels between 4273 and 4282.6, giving -1.0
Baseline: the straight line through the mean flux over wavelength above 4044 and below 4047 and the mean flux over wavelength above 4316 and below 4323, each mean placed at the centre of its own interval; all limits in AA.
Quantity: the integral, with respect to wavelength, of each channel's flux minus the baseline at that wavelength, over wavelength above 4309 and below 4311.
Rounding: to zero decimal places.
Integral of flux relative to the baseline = -17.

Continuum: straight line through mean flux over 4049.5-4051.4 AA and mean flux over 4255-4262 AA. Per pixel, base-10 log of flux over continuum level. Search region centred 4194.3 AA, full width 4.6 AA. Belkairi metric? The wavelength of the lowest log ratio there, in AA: 4196.16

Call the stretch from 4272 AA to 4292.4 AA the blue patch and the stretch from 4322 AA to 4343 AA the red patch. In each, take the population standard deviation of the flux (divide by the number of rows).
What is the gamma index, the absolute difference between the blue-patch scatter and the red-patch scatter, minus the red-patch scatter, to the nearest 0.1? -1.6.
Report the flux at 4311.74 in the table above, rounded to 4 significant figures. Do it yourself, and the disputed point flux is 10.48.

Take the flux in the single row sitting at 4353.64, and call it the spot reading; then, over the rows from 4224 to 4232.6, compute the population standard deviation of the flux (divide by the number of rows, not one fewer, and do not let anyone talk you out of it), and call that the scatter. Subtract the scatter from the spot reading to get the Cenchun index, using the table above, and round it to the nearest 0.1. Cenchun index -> 12.5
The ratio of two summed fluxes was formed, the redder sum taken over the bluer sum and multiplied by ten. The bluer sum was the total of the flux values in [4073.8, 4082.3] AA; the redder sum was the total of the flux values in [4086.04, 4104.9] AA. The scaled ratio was 24.3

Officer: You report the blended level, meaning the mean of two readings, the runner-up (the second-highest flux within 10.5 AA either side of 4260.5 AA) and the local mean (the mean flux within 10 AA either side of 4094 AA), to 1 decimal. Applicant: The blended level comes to 17.3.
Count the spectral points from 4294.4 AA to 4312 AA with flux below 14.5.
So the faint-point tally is 17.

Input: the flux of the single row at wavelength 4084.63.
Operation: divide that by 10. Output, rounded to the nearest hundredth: 1.27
